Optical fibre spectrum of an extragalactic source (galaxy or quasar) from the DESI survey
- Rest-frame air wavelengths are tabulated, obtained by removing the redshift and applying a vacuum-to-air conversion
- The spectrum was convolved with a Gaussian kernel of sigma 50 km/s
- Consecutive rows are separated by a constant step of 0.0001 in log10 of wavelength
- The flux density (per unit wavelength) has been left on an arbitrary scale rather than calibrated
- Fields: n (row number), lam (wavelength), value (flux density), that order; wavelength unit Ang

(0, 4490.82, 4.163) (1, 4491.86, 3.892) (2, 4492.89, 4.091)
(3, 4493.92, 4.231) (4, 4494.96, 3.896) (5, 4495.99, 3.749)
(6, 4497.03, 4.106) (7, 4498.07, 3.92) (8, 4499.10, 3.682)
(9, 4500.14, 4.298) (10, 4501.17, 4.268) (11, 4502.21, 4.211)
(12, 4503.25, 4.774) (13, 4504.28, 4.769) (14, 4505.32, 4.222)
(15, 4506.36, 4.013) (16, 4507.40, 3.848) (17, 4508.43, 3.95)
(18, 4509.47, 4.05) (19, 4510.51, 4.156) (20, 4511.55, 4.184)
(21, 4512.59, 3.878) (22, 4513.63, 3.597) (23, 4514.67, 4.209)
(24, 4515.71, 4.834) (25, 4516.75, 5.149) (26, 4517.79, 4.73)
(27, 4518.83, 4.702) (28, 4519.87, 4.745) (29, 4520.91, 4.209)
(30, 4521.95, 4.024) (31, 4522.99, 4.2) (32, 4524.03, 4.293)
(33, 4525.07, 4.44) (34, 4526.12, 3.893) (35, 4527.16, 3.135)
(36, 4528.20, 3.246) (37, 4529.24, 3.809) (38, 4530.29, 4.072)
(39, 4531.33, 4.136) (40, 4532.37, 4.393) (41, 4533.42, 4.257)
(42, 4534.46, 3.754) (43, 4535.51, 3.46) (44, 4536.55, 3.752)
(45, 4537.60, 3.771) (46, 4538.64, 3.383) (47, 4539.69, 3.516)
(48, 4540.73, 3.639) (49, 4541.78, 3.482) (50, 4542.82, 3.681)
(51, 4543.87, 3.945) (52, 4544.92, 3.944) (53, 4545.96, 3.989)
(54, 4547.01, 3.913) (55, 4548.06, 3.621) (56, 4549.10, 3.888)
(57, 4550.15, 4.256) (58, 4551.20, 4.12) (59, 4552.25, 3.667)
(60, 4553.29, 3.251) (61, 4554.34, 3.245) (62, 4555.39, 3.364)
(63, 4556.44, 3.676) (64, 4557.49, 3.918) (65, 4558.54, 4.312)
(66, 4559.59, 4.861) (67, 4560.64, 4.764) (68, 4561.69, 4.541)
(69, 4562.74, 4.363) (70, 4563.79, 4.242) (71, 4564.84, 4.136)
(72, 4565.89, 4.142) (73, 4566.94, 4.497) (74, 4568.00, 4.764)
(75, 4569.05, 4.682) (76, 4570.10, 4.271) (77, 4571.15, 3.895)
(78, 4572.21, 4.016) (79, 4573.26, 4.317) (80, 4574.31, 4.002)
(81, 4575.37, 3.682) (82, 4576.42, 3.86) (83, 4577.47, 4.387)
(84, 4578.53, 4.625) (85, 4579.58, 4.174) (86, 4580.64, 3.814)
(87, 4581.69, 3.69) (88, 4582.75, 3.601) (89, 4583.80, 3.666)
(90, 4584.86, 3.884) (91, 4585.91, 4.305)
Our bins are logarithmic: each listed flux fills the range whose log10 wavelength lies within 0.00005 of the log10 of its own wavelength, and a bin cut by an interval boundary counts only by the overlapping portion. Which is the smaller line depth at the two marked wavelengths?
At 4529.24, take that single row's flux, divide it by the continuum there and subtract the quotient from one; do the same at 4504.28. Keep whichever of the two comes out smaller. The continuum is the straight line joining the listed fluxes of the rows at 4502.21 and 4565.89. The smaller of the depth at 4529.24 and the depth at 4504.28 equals -0.13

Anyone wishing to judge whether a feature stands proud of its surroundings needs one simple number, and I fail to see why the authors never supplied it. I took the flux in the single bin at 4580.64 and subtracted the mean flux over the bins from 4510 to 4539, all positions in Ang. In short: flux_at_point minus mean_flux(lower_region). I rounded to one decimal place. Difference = -0.3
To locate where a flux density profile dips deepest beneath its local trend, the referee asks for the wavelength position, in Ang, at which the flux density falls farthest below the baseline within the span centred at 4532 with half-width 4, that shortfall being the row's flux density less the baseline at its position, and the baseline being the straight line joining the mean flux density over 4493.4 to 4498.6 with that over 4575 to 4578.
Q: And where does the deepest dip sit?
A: 4528.20 Ang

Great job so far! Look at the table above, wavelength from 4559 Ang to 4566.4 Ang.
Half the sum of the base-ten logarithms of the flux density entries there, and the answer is 2.26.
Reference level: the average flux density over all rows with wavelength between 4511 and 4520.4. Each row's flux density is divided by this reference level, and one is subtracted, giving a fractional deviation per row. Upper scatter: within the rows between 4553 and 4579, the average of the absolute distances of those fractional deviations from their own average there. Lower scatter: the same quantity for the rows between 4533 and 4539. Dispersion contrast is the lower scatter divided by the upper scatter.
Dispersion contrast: 0.55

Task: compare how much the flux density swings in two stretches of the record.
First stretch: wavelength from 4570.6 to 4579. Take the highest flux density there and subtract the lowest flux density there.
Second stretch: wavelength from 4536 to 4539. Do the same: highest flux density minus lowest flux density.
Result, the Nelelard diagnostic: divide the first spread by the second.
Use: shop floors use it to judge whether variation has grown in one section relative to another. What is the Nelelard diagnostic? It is 2.43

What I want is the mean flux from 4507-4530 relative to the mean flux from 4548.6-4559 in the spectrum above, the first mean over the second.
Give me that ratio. 1.10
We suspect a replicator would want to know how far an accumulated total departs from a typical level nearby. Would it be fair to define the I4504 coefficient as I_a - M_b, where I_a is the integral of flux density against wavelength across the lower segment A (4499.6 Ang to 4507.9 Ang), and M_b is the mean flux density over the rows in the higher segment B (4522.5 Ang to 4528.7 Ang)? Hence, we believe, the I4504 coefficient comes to 32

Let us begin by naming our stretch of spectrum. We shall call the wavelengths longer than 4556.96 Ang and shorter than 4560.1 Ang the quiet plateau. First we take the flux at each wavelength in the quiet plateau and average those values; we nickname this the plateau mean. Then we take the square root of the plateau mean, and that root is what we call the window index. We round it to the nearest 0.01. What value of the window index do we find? 2.09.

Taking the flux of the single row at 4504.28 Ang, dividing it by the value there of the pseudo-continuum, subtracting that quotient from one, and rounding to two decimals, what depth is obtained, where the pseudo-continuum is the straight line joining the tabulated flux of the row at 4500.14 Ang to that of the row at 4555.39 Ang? -0.13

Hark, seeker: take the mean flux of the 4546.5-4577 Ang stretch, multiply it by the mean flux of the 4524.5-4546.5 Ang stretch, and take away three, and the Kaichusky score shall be 12.5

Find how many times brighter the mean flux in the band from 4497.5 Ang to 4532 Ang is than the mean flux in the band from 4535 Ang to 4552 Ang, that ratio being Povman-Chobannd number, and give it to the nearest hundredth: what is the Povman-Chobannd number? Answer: 1.11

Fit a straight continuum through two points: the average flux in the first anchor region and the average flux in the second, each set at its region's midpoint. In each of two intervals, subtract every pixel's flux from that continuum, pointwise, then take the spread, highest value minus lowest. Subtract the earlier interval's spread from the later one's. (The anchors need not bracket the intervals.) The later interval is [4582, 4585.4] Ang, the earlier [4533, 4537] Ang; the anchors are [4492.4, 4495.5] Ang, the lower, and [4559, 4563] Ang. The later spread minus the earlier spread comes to -0.55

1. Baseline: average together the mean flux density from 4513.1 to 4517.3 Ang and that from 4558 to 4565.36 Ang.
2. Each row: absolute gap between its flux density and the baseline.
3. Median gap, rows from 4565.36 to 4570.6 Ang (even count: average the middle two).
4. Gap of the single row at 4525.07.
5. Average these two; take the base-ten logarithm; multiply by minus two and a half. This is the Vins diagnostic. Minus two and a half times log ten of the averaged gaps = 2.3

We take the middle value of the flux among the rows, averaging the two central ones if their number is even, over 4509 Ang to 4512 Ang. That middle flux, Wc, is 4.16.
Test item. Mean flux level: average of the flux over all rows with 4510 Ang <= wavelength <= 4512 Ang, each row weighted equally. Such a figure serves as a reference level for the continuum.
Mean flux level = 4.17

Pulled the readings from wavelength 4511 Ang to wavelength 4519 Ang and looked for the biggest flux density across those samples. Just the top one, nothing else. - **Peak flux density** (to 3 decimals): 5.149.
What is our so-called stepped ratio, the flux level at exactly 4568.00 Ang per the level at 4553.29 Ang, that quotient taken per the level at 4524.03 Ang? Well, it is 0.34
